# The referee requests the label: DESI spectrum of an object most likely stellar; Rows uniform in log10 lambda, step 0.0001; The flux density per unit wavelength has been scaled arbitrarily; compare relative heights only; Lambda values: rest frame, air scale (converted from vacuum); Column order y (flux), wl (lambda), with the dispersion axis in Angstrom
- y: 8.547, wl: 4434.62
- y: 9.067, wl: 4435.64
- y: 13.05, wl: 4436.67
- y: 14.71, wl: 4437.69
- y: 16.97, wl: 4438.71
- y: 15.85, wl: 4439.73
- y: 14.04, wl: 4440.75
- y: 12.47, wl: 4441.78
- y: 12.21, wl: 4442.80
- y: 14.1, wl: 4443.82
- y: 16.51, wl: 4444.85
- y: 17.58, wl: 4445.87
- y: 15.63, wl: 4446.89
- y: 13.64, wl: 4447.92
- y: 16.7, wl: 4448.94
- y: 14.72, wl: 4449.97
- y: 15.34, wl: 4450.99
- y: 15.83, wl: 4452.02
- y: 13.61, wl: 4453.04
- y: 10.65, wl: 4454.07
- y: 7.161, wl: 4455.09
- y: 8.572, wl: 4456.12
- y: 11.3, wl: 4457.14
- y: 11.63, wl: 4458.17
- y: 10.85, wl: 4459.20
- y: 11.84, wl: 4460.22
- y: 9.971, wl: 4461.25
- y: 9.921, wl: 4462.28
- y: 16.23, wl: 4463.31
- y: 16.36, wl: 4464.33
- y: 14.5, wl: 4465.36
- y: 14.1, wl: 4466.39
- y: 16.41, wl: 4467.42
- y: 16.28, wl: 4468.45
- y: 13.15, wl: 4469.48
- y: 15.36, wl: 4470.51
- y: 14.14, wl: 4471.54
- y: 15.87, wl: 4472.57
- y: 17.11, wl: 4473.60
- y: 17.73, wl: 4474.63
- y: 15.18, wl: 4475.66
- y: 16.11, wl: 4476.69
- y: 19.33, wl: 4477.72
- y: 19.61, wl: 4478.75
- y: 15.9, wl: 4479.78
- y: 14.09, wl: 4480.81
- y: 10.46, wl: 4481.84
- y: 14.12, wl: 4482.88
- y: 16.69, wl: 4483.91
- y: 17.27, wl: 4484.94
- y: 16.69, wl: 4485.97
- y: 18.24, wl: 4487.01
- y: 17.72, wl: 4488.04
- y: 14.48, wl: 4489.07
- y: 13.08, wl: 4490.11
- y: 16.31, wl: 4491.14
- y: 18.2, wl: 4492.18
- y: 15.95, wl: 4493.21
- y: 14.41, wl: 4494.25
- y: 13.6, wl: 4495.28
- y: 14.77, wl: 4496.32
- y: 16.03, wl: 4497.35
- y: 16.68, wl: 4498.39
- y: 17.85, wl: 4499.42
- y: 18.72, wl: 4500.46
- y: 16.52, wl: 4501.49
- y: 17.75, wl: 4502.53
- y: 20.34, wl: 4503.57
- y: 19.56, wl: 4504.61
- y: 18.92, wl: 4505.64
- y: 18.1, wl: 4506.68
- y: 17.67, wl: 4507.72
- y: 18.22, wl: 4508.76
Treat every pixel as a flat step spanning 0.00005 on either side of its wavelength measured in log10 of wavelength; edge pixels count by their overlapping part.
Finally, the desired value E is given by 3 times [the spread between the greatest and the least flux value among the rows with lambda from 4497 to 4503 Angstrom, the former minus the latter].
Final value 8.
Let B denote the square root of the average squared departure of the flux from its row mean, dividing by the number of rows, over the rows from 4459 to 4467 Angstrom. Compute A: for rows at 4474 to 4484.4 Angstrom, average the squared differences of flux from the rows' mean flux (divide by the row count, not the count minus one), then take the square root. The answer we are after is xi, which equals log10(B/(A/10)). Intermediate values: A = 2.6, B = 2.5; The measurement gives 0.99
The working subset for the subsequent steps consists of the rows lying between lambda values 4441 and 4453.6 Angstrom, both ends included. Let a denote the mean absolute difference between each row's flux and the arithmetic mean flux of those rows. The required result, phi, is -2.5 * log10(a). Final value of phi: -0.4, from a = 1.4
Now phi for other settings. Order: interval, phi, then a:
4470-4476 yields 0.0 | 1.0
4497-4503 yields 0.2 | 0.8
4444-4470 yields -1.0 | 2.4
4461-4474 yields -0.6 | 1.8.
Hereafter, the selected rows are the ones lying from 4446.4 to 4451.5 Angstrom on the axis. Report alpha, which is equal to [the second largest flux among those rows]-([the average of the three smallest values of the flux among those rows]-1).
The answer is 2.1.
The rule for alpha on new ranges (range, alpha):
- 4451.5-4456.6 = 5.8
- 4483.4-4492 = 4.1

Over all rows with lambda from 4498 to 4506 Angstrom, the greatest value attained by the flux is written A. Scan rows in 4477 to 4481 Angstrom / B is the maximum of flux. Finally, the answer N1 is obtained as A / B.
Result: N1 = 1.04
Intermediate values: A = 20.34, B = 19.61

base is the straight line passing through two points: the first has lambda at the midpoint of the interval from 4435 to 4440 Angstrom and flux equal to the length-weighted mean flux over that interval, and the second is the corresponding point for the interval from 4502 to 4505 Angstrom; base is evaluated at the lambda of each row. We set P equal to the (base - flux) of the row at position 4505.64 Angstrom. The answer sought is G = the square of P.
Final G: 0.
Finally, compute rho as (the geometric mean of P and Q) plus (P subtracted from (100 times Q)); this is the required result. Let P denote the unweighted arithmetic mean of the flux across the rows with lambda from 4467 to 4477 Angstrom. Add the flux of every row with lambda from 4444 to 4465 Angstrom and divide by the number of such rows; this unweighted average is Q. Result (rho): 1319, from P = 15.7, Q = 13.2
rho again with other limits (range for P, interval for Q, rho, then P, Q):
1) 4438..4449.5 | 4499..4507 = 1849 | 15.1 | 18.5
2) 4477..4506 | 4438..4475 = 1400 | 16.5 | 14.0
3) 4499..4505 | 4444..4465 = 1317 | 18.5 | 13.2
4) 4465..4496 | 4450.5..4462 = 1150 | 15.7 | 11.5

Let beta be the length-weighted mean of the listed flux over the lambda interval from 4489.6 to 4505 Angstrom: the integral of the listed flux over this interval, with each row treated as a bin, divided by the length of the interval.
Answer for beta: 16.6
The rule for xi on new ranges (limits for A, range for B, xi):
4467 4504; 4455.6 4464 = 1.02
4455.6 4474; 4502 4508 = 0.57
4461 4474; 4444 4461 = 1.12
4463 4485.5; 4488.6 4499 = 0.87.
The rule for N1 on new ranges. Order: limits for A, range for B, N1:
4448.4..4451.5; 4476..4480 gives 0.85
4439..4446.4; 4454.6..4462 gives 1.48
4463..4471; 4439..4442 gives 1.04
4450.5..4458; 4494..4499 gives 0.95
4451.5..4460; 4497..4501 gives 0.85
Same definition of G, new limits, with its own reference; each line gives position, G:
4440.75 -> 0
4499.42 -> 1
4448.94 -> 4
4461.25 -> 32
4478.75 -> 6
